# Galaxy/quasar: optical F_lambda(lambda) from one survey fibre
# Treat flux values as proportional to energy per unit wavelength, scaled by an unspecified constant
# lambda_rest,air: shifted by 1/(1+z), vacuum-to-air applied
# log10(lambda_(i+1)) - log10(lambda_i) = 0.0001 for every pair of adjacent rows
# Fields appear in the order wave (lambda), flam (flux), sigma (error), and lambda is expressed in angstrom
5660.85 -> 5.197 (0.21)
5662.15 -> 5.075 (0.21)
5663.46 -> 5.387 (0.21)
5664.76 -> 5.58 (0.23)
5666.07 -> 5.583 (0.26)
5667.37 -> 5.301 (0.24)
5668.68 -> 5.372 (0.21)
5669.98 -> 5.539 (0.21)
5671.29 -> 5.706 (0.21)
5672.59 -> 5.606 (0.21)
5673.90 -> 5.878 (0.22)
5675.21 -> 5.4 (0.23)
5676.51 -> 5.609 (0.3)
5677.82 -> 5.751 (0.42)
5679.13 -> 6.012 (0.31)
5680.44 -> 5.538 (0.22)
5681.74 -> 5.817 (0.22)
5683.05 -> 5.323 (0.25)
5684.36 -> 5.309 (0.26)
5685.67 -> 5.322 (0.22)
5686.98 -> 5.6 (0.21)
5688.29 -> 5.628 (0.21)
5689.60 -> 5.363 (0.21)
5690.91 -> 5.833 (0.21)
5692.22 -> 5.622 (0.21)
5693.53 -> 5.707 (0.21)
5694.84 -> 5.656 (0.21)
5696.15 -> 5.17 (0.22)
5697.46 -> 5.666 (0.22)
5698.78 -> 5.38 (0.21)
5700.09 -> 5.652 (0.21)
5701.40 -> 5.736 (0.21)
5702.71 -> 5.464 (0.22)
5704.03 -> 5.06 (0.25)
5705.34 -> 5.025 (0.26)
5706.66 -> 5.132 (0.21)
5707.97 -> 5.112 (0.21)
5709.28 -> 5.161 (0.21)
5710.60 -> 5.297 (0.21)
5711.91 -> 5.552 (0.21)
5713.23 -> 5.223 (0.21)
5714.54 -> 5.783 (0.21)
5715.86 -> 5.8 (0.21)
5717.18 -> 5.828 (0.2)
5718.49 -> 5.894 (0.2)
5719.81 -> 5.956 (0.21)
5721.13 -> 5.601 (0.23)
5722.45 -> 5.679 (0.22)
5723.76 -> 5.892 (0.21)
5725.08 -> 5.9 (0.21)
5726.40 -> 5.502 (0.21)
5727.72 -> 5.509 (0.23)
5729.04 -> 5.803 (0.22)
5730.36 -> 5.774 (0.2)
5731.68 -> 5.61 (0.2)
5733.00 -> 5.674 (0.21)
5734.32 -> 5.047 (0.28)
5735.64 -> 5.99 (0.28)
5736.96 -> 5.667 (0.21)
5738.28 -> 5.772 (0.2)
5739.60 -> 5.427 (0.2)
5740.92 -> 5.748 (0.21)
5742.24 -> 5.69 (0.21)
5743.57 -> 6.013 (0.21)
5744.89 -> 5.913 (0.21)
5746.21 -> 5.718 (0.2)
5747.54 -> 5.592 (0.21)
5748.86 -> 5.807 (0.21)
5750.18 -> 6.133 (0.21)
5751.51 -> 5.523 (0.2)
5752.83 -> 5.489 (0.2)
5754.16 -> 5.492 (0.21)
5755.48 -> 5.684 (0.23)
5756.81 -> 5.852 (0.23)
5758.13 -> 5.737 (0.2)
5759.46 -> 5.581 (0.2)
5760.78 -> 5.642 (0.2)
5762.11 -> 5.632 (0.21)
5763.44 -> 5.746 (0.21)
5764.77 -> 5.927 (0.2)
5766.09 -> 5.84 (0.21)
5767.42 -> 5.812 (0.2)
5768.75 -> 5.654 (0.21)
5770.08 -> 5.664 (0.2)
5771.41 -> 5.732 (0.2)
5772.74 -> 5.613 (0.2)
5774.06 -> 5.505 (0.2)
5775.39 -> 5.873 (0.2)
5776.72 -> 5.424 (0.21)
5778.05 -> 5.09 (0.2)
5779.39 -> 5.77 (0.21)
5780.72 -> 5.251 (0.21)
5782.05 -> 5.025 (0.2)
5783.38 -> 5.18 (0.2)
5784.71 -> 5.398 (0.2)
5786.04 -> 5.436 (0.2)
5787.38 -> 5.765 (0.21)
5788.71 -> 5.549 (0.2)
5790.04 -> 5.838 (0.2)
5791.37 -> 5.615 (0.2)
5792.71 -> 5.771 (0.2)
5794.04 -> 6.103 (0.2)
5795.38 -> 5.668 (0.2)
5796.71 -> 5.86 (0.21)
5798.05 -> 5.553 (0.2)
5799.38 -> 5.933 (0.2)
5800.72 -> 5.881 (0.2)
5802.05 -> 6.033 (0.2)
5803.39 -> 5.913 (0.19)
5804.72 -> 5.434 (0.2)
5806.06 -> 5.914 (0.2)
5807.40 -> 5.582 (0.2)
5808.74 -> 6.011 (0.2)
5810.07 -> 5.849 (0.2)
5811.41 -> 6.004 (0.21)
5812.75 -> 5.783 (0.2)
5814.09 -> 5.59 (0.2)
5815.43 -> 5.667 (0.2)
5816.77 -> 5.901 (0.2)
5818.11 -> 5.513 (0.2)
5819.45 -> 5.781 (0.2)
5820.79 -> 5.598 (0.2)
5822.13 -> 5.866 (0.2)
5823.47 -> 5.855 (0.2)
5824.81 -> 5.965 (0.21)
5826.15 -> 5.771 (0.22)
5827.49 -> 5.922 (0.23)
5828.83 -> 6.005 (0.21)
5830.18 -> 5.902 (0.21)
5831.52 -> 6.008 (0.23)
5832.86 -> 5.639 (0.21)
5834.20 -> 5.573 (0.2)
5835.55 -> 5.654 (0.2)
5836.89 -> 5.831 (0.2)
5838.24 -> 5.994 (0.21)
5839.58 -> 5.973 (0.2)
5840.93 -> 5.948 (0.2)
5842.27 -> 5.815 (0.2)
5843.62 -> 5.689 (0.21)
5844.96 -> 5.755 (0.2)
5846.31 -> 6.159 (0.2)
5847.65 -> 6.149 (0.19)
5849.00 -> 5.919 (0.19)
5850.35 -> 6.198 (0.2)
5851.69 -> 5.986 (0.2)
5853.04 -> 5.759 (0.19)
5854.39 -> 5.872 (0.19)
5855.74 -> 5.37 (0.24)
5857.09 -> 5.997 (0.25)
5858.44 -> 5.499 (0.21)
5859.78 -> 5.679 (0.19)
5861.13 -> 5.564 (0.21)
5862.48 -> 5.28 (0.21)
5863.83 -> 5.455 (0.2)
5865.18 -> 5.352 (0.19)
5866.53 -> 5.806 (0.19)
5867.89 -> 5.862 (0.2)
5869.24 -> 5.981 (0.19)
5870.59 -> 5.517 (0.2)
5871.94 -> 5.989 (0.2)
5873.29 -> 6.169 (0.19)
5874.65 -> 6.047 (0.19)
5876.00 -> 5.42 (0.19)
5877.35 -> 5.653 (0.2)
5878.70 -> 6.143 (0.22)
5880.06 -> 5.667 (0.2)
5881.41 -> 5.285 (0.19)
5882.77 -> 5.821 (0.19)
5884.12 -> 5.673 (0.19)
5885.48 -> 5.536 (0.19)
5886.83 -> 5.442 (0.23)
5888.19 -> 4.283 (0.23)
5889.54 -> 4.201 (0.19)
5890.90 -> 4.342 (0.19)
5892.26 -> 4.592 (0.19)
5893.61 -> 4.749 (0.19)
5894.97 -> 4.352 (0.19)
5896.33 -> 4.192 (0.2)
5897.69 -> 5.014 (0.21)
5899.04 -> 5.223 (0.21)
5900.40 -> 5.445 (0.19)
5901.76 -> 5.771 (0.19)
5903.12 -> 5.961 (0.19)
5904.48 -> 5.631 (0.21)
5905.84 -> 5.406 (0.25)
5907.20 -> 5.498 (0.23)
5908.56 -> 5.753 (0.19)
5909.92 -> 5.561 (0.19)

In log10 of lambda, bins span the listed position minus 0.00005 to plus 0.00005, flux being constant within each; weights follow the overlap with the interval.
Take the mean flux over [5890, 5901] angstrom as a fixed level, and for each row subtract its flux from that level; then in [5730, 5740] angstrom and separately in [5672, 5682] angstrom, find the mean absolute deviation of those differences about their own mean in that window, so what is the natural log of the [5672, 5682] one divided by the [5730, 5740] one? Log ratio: -0.2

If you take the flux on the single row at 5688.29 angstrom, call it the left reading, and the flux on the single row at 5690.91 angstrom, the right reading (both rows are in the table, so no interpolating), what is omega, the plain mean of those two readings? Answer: 5.73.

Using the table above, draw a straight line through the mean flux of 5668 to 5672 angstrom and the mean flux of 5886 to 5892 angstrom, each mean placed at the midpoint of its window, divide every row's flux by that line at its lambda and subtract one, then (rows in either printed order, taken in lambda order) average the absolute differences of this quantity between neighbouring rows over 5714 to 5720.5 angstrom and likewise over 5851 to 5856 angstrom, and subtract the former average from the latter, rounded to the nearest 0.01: 0.05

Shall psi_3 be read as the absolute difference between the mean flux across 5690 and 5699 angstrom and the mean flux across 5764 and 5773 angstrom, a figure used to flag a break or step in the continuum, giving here 0.17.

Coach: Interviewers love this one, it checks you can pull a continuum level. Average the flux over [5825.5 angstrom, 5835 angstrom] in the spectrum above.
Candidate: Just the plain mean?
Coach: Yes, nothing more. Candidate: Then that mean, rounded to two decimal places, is 5.83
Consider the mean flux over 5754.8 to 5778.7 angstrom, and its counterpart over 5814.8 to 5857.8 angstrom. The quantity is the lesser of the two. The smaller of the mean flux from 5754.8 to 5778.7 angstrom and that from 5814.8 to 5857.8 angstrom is 5.67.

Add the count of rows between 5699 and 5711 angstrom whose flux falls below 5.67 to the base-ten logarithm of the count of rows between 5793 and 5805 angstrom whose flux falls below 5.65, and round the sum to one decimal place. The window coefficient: 8.3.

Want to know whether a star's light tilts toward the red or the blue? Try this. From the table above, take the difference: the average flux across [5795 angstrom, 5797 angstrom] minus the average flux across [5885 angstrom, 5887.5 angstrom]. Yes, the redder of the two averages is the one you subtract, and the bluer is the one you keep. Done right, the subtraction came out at 0.28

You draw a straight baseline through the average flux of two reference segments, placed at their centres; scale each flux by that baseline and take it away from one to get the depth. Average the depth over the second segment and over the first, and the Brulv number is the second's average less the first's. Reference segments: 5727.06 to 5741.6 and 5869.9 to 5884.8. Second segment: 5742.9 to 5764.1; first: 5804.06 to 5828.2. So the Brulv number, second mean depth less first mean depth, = 0.000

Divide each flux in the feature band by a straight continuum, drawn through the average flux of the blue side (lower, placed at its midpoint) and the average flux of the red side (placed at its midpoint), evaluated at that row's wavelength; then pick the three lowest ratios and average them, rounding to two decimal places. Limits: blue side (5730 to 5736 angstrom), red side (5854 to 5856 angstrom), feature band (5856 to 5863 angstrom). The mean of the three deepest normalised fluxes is 0.97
